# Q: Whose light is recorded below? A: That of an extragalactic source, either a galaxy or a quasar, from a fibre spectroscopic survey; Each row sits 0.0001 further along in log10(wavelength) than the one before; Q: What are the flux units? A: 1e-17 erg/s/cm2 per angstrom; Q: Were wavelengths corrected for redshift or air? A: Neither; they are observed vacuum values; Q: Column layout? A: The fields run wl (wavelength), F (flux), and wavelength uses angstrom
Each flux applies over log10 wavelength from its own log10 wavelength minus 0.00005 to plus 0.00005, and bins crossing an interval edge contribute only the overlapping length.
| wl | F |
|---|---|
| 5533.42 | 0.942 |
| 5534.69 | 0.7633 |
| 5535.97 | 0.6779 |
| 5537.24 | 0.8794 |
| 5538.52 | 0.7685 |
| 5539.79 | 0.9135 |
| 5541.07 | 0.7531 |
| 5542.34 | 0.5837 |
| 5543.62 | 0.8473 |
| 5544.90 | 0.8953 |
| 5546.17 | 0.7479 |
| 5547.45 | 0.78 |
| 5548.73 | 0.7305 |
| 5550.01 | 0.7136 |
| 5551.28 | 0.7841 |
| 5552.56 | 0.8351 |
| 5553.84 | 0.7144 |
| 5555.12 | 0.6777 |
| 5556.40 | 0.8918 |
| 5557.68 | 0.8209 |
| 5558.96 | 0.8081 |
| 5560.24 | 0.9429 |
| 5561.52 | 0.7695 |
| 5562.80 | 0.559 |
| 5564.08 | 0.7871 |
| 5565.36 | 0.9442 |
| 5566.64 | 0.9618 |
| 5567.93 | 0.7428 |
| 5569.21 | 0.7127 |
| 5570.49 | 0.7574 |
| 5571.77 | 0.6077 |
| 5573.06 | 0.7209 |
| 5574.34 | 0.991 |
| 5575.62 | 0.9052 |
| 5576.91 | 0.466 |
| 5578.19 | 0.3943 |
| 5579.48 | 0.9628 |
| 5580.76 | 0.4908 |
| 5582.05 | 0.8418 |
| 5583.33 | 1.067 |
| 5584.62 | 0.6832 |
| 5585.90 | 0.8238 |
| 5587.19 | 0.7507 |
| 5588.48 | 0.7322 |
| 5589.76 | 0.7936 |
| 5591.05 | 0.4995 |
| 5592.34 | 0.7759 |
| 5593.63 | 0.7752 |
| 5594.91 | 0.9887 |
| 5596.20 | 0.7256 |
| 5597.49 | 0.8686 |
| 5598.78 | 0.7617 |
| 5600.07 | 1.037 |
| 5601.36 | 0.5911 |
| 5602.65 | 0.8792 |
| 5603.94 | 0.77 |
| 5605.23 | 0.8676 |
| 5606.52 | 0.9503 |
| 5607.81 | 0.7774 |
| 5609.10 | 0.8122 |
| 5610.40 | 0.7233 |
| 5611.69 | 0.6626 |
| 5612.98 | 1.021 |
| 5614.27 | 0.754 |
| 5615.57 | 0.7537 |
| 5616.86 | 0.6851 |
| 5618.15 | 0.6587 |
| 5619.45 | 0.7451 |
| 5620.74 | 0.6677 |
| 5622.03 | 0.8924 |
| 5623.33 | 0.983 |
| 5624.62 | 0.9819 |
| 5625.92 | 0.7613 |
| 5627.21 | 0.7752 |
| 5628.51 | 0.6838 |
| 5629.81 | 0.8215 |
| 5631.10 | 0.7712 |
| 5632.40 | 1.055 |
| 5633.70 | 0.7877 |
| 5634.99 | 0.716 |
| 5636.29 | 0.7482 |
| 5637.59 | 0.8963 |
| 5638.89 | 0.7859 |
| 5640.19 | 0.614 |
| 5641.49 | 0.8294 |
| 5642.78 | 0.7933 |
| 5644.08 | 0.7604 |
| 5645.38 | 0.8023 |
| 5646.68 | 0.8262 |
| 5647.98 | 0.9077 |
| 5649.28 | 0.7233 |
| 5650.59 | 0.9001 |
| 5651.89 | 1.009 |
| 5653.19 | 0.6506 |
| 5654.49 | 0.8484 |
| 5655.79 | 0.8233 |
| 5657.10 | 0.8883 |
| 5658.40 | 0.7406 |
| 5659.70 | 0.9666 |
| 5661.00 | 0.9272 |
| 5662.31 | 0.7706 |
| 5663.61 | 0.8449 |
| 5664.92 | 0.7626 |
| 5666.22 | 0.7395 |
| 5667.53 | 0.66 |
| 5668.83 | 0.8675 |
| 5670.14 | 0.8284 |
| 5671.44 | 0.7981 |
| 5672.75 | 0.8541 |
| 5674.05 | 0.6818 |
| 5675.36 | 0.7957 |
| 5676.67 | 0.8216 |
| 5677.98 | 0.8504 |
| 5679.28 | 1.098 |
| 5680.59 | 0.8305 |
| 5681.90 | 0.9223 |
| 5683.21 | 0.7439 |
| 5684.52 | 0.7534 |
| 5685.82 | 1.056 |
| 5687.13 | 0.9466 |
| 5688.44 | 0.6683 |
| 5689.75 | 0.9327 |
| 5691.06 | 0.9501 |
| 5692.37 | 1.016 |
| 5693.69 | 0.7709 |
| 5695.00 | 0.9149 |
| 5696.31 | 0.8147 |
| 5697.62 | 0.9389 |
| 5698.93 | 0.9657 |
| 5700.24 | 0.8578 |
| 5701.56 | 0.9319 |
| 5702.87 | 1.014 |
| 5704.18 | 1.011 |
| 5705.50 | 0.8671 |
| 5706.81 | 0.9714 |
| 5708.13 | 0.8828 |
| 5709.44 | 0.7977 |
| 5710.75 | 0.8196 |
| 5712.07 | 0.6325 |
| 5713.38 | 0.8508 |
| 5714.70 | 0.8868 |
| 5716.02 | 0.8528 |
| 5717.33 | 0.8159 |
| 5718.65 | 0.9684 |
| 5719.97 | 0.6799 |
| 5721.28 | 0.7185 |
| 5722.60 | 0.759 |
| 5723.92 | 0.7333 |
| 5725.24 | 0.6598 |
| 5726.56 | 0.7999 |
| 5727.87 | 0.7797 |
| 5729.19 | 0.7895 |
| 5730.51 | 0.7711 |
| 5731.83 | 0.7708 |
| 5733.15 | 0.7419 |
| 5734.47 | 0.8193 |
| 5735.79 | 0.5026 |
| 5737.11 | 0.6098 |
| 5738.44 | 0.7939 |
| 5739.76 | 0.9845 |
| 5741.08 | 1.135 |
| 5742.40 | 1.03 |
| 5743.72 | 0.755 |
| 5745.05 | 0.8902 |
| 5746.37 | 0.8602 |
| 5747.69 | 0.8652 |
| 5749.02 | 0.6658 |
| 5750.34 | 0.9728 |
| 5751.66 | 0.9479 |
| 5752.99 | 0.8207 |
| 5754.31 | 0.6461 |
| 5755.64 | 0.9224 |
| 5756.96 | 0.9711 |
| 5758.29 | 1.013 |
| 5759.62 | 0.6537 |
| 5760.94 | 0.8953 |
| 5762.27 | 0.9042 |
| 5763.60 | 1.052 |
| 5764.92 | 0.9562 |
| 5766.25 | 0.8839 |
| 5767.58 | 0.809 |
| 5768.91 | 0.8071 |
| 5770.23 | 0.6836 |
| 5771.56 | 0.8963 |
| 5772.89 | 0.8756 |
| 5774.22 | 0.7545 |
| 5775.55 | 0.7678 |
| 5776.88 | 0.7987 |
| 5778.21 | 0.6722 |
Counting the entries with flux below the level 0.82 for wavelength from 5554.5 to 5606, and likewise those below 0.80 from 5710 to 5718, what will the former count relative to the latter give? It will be 24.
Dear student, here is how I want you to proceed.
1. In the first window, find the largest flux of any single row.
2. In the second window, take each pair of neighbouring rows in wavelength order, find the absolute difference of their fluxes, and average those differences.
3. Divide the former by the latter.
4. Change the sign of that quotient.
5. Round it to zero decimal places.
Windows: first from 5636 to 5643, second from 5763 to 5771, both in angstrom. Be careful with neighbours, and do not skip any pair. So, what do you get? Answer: -12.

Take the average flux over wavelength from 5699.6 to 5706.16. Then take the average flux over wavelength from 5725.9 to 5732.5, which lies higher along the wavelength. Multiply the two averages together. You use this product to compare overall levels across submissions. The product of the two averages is 0.73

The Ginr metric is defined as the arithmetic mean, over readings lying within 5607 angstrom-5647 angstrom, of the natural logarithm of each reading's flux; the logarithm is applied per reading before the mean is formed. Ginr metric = -0.24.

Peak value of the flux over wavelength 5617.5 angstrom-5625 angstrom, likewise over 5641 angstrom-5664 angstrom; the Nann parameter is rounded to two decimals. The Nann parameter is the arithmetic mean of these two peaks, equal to 1.00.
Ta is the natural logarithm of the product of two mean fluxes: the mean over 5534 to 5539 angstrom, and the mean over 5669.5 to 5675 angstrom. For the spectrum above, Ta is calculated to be -0.49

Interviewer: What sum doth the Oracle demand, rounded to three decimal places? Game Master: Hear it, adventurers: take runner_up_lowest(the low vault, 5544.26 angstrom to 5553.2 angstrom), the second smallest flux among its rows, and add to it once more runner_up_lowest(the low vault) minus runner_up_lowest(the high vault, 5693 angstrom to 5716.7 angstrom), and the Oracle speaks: 0.690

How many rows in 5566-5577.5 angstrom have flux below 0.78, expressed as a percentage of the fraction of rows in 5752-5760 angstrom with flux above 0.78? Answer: 900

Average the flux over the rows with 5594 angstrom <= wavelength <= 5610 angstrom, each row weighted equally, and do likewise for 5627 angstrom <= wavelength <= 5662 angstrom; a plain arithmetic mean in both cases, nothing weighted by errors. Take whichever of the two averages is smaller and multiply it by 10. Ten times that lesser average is 8.17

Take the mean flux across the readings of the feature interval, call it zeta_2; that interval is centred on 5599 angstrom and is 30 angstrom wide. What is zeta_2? 0.794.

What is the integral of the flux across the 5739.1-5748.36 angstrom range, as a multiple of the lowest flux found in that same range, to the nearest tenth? 11.4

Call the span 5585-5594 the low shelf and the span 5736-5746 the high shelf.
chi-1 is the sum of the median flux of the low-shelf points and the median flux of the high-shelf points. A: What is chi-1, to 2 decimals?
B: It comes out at 1.67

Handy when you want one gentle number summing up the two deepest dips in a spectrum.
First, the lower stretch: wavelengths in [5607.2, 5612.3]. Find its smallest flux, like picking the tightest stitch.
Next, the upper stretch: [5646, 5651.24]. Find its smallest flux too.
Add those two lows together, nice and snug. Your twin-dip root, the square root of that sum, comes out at 1.18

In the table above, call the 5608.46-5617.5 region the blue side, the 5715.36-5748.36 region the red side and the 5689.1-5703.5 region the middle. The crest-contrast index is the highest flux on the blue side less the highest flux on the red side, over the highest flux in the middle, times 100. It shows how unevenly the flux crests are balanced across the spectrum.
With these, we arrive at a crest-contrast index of -11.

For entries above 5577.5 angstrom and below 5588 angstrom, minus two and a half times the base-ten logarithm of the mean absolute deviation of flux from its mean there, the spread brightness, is 1.9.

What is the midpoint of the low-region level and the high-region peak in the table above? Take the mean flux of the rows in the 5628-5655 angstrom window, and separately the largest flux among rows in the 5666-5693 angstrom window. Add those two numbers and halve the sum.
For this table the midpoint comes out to 0.952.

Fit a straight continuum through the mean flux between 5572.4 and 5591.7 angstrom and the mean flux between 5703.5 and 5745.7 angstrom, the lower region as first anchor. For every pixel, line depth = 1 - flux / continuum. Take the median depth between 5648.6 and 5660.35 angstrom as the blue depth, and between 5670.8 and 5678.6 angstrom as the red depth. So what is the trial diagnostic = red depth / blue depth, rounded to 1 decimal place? 0.3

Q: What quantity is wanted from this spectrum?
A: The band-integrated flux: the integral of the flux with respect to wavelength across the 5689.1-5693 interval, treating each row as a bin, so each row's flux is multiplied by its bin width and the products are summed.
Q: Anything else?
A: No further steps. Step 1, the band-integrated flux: 3.8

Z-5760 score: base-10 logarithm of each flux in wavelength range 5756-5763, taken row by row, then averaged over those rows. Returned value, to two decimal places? -0.06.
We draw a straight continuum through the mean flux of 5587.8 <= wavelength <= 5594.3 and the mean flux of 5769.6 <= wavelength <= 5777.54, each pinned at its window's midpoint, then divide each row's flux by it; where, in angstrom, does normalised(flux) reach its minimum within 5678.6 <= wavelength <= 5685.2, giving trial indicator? 5683.21 angstrom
